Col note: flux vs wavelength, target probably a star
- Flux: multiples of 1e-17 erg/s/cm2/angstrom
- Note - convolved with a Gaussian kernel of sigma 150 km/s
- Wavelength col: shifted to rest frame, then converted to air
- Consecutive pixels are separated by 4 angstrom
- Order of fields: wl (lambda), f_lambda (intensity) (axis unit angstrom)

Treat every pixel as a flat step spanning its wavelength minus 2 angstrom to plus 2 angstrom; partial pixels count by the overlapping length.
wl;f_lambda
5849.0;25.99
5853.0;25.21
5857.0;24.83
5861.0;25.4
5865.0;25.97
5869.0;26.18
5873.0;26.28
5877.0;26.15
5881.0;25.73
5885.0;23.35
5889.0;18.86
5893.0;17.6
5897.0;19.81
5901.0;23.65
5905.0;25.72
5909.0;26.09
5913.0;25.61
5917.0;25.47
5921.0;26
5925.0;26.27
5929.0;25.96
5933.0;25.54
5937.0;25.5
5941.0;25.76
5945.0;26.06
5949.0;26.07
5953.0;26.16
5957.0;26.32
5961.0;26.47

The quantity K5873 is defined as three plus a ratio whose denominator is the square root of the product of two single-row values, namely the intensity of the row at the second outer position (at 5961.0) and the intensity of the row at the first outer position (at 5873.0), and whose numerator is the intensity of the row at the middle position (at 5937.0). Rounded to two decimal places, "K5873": 3.97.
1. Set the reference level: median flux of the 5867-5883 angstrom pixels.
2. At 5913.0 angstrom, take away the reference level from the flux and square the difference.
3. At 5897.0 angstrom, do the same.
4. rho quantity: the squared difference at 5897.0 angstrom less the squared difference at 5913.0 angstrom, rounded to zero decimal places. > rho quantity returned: 40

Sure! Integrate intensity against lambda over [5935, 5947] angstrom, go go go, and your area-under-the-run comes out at 309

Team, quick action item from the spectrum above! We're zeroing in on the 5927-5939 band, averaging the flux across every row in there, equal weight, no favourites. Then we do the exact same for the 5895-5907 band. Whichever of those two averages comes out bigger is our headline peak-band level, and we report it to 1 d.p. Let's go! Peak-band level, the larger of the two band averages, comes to 25.7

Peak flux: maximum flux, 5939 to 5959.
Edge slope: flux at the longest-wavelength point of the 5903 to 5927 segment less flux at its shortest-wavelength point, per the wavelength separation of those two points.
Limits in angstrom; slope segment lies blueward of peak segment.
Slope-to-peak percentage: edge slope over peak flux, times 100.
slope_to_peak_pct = 0.10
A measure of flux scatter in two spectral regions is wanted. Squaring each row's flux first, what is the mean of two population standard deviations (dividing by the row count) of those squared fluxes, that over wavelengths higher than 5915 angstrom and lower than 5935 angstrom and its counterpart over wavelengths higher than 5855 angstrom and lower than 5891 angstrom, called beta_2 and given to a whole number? 59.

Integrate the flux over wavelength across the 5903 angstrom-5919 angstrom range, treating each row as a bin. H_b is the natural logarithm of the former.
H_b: 6.02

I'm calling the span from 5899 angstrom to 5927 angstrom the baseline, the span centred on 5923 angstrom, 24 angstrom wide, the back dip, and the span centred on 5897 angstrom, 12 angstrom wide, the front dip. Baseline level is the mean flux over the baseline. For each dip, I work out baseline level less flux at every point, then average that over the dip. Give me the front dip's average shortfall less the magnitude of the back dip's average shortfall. 4.9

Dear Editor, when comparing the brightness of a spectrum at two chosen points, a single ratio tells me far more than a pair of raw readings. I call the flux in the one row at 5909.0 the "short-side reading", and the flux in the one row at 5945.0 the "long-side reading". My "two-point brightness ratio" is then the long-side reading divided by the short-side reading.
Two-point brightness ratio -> 1.00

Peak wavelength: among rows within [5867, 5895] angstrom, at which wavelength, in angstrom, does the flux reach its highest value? 5873.0 angstrom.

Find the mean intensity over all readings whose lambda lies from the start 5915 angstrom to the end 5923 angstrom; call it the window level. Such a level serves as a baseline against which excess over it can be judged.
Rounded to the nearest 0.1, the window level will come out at 25.7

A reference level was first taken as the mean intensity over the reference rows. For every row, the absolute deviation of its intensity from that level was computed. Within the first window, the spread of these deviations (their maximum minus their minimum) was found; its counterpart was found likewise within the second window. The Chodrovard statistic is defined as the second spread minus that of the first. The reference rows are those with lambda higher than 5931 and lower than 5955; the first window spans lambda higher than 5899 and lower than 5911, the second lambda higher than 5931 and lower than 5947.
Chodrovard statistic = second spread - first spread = -1.8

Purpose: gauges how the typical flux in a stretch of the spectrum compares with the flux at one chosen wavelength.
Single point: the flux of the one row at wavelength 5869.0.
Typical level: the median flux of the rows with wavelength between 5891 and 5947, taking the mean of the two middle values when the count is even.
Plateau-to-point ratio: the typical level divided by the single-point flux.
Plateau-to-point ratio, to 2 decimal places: 0.98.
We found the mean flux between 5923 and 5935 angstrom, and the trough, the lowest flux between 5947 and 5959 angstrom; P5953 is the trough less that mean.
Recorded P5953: 0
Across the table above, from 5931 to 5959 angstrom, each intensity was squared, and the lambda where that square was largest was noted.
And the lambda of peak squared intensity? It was 5957.0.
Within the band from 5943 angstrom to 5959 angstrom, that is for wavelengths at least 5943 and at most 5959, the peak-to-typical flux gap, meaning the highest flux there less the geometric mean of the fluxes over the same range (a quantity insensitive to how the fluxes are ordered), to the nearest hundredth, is 0.17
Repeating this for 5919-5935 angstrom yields 0.33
